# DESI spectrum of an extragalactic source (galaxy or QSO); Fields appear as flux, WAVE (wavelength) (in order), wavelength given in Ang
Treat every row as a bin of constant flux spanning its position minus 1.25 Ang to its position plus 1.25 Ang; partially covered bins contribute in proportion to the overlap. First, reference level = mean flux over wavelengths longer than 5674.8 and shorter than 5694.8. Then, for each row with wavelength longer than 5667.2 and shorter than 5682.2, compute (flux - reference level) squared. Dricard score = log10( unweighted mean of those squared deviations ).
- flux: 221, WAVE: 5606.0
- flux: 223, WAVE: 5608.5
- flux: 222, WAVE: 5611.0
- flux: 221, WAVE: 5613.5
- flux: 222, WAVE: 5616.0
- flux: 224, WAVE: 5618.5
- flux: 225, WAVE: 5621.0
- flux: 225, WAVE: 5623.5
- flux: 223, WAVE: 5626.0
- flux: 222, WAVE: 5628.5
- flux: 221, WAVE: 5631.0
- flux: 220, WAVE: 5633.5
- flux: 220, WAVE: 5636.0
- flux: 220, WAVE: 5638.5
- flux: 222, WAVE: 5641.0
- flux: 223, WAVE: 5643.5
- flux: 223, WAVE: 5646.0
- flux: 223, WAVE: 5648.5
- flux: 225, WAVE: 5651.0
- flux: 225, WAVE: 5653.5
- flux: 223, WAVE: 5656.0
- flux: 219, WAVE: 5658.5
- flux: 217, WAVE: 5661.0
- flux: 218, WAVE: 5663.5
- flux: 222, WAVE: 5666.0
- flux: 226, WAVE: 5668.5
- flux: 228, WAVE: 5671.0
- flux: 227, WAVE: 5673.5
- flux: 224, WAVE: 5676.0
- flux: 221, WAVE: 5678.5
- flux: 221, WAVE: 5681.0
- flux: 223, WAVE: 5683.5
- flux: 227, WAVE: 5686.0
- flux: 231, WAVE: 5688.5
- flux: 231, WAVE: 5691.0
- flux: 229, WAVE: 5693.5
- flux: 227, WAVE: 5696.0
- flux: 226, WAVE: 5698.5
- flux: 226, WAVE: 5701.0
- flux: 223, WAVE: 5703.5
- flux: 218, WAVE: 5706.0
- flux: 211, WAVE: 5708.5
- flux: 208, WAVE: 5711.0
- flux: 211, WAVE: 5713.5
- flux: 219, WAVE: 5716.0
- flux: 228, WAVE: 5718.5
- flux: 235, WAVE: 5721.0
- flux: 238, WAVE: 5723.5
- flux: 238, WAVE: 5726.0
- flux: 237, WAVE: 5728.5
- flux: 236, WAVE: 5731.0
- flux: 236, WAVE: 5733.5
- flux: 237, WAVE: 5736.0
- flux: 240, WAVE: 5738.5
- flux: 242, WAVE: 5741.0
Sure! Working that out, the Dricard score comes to 0.98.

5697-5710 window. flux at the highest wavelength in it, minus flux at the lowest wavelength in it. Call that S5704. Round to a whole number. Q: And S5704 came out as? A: -15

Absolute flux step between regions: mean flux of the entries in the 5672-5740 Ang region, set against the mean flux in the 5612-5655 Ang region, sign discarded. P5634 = 4.4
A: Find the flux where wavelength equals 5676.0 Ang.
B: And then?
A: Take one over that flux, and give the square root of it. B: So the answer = 0.0668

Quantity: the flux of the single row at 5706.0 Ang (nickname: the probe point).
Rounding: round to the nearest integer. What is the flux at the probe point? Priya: 218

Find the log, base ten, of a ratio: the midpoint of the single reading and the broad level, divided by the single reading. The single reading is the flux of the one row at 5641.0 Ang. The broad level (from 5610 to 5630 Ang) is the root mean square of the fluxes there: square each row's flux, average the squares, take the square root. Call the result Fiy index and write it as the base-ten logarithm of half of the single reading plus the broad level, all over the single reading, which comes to 0.001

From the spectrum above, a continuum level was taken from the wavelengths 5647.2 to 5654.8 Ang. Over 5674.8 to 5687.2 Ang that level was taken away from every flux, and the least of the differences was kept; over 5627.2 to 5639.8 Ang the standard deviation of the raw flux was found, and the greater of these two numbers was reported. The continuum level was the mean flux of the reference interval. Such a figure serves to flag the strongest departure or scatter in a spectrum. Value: 1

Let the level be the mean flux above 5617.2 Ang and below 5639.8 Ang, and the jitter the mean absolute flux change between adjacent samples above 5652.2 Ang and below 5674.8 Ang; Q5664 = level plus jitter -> 225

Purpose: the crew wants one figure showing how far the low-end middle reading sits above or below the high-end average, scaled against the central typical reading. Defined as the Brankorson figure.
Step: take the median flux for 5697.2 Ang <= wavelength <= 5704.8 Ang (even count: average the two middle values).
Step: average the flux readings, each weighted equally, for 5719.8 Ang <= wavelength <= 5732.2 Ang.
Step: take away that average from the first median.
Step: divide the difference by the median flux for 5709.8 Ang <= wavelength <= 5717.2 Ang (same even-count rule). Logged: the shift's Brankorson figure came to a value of -0.051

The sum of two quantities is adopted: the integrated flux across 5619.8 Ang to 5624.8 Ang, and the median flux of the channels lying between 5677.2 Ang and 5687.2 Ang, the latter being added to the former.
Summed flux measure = 1347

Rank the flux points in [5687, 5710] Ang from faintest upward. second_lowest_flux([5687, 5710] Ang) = 218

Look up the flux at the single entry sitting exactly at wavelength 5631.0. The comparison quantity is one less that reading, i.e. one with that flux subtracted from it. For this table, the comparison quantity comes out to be -220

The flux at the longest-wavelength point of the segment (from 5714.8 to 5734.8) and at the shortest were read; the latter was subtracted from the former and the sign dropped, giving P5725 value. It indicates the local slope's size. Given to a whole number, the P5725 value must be 17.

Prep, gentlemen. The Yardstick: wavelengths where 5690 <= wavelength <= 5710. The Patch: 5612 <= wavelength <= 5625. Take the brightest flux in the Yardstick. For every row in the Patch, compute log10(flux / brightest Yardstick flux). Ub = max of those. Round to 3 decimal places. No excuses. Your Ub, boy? -0.011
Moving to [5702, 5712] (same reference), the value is -0.015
